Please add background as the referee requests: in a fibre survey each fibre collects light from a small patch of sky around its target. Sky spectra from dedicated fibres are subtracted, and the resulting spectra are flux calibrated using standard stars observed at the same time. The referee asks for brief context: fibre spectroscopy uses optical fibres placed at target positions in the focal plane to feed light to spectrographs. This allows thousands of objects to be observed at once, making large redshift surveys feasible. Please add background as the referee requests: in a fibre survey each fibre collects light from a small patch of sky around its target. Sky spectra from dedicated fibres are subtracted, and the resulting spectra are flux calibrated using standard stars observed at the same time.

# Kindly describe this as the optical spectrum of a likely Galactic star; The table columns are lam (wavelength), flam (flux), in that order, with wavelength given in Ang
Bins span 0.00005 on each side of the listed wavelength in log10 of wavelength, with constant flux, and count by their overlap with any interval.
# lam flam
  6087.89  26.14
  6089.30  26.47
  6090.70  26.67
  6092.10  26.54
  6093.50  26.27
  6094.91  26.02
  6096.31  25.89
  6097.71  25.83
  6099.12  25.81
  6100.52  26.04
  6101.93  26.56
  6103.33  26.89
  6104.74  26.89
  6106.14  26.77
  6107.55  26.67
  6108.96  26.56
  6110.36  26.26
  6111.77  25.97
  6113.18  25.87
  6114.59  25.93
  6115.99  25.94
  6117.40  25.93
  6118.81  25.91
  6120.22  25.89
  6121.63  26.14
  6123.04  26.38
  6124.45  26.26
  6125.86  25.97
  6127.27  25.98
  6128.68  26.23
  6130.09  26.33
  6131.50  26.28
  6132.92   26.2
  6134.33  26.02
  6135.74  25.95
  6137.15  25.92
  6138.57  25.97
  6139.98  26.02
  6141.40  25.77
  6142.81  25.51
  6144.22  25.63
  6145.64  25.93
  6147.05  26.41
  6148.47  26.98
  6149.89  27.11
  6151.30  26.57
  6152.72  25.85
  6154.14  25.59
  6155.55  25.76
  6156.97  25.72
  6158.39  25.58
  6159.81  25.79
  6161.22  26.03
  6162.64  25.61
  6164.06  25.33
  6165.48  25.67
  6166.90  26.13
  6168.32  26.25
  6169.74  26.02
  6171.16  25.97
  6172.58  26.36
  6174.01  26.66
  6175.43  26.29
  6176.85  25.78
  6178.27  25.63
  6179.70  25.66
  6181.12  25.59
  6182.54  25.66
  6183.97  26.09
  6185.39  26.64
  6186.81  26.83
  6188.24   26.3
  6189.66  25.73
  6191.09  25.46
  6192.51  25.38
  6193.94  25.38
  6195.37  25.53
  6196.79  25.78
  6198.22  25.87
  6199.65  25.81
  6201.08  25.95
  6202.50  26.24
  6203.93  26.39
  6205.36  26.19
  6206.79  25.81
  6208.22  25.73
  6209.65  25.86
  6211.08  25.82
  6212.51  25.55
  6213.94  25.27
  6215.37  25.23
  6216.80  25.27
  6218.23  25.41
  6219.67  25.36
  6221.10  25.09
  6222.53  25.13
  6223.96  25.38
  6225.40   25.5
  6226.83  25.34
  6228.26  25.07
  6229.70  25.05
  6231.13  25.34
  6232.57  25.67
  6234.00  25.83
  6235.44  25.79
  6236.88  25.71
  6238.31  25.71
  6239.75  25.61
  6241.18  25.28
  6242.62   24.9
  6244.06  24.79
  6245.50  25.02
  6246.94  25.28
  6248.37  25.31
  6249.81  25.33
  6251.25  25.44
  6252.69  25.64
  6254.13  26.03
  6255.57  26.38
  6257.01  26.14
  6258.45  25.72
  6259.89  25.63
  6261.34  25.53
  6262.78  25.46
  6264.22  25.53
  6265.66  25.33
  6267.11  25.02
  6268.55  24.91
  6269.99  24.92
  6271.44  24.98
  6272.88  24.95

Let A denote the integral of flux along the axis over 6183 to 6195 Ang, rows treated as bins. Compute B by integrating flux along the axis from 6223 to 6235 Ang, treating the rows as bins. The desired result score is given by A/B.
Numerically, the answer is 1.02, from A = 311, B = 305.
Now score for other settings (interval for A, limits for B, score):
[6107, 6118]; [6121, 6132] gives 1.00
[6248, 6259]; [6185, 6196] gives 1.00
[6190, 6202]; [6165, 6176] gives 1.07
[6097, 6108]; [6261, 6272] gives 1.05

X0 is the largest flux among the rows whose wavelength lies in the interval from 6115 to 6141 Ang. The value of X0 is 26.38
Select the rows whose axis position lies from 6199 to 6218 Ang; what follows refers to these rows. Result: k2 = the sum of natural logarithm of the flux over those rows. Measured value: 42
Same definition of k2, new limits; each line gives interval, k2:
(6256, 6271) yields 32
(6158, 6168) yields 23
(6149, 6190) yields 94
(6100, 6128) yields 65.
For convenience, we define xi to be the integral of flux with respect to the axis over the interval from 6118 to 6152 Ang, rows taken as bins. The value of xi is 889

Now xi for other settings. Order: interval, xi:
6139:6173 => 883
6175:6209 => 881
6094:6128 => 890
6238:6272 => 864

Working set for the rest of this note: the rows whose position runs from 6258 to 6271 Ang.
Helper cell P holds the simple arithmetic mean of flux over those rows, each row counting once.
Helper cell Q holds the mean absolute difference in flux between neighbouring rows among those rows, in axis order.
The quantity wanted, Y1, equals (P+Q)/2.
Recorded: 12.7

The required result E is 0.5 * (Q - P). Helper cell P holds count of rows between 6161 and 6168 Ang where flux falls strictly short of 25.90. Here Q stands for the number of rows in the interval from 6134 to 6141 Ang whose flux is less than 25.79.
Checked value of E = -1.5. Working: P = 3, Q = 0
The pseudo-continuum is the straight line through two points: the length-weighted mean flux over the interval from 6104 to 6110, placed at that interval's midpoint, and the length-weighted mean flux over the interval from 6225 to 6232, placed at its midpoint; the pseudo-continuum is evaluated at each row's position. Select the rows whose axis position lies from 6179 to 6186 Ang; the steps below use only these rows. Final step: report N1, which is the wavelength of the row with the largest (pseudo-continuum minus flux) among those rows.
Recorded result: 6181.12 Ang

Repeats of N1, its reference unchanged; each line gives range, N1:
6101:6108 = 6101.93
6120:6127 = 6120.22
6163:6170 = 6164.06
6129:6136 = 6135.74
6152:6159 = 6154.14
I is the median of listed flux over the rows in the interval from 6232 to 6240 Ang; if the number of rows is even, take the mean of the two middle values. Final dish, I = 25.7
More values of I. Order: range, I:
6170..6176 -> 26.3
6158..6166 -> 25.6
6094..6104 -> 26.0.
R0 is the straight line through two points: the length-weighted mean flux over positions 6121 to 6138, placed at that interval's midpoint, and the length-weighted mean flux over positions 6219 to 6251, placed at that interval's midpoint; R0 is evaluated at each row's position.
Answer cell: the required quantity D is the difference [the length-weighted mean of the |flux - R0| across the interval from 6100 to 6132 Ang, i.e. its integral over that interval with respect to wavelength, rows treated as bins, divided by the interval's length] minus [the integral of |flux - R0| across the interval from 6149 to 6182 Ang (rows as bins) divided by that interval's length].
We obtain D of -0.06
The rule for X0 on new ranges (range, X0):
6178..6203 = 26.83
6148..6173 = 27.11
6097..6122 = 26.89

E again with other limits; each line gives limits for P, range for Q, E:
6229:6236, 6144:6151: -2.0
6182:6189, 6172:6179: 0.5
